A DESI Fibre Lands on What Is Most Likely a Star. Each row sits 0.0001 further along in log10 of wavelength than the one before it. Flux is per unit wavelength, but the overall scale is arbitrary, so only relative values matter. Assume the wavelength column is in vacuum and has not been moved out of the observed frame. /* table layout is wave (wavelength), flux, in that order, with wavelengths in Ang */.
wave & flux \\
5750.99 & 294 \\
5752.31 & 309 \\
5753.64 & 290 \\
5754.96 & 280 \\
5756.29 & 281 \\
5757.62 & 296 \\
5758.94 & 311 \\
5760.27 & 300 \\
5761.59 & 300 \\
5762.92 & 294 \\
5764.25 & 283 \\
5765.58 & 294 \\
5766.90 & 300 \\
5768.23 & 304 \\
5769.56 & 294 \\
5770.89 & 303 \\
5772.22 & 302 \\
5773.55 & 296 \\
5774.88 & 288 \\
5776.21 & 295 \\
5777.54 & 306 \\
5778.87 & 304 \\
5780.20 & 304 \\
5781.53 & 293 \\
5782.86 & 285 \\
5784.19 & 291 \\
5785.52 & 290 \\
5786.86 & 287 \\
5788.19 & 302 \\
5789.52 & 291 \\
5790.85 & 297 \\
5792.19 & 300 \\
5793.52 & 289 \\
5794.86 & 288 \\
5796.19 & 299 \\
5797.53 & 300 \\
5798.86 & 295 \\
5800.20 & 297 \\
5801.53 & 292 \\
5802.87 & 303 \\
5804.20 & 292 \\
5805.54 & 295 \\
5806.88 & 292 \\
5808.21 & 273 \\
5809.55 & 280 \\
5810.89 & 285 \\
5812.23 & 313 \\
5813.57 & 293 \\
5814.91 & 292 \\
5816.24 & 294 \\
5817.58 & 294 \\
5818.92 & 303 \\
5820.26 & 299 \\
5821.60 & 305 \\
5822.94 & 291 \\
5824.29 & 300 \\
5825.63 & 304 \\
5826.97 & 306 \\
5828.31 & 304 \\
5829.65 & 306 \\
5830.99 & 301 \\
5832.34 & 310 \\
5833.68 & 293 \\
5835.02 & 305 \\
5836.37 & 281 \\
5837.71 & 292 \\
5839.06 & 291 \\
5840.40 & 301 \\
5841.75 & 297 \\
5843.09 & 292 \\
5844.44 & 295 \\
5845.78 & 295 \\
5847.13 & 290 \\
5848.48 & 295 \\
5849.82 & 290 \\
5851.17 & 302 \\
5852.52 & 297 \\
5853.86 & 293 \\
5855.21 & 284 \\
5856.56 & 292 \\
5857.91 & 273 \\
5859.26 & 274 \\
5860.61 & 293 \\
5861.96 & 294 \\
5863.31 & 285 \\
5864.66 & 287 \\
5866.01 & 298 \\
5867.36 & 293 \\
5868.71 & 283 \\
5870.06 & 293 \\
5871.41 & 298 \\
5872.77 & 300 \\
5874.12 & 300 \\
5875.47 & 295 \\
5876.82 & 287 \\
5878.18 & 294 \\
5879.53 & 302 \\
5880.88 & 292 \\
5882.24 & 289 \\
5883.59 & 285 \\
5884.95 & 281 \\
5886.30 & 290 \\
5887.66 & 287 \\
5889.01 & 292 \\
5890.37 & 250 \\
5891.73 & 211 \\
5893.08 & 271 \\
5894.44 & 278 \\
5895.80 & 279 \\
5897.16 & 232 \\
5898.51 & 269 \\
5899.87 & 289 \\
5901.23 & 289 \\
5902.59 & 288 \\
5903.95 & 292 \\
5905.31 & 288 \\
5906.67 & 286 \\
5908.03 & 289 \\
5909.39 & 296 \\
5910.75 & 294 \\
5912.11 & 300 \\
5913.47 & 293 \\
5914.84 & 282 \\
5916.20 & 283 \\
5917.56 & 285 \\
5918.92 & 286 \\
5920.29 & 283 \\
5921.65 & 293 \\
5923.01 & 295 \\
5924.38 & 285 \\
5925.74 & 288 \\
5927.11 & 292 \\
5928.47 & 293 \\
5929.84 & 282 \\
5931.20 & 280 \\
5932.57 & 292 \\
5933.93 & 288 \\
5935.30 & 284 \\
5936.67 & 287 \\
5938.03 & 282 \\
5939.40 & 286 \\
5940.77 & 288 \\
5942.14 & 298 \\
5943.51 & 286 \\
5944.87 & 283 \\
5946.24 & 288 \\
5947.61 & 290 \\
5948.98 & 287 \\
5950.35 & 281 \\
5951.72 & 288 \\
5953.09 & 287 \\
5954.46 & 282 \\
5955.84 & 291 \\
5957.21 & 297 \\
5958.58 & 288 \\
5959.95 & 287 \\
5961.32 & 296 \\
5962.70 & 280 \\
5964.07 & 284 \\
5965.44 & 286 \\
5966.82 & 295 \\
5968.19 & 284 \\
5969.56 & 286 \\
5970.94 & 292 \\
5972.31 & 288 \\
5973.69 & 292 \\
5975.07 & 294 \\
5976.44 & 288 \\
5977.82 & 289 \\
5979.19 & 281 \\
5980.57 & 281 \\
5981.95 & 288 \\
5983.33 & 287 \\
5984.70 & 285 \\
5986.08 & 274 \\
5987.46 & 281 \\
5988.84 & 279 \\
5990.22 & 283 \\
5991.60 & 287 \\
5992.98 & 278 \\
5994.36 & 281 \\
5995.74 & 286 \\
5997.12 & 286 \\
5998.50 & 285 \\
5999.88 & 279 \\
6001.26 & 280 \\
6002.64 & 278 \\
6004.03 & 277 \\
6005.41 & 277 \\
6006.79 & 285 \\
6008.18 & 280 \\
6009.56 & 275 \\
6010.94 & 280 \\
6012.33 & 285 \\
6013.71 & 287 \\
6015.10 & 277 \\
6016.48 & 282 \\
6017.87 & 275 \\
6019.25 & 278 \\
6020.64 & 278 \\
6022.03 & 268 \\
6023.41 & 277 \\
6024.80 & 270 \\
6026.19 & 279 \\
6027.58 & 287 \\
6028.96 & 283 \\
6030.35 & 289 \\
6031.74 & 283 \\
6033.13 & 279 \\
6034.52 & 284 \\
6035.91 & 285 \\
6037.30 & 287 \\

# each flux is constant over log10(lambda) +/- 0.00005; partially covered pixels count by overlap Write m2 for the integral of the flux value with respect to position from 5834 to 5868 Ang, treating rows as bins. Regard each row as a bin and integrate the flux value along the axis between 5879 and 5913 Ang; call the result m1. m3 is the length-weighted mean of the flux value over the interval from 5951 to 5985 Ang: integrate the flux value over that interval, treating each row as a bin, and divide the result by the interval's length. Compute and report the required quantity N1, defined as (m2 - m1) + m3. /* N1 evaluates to 654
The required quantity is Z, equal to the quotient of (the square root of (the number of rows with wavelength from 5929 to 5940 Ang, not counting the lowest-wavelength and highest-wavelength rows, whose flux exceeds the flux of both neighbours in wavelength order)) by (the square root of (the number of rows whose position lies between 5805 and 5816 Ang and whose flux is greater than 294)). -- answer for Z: 1.00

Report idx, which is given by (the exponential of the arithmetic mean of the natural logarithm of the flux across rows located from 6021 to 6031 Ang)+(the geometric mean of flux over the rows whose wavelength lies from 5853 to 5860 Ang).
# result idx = 562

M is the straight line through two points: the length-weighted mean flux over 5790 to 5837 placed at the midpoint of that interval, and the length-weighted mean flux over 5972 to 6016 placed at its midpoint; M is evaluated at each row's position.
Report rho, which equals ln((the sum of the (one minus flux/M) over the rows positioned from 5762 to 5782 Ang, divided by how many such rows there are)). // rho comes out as -5.0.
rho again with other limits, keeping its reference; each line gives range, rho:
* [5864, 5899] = -3.5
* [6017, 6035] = -5.4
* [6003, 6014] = -5.7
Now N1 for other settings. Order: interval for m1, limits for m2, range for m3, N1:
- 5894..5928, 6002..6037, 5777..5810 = 387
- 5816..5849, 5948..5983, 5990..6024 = 522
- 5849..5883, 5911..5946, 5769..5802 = 456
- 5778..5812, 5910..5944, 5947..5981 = 114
